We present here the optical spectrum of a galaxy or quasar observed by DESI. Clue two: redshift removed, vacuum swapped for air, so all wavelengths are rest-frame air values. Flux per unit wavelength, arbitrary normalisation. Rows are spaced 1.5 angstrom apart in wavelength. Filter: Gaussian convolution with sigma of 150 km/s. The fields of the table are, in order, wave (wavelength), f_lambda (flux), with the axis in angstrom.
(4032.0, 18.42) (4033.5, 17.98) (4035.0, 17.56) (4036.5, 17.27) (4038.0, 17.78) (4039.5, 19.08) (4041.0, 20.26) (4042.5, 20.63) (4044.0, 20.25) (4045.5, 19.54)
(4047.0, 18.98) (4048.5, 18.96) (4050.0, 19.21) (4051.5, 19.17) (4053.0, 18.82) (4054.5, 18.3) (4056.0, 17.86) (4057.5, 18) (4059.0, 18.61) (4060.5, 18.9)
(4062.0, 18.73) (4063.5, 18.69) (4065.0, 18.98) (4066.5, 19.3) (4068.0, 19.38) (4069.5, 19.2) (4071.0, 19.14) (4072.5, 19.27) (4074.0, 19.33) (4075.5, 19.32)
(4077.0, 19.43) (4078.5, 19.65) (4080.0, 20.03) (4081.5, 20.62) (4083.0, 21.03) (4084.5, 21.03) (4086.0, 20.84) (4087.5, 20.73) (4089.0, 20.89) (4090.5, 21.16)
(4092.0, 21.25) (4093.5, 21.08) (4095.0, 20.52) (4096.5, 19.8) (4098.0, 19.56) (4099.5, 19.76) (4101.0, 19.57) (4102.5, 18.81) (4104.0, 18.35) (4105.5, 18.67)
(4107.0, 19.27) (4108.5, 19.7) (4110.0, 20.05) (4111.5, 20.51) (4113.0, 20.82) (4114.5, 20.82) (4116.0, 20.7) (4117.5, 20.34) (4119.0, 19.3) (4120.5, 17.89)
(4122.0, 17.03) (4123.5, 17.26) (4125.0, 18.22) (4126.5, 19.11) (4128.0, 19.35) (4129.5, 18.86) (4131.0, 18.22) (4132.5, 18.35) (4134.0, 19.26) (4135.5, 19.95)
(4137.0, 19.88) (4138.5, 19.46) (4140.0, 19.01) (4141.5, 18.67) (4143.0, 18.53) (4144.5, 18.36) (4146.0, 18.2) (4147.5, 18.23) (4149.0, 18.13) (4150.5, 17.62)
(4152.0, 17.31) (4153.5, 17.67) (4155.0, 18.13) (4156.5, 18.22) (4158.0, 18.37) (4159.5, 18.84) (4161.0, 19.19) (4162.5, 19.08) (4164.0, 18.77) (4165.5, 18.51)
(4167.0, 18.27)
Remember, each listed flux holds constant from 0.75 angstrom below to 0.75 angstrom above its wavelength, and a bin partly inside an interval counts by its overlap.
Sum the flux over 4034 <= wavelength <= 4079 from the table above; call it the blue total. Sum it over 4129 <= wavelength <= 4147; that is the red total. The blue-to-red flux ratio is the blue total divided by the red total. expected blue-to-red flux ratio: 2.5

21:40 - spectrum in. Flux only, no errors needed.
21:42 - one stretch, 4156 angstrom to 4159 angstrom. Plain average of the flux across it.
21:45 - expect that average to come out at 18.3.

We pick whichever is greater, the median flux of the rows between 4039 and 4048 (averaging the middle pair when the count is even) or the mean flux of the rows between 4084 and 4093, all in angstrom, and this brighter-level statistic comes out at 21.0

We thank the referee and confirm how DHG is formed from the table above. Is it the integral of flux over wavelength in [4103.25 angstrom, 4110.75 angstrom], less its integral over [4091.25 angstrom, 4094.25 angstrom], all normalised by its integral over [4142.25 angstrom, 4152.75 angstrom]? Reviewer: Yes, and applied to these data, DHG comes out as 0.42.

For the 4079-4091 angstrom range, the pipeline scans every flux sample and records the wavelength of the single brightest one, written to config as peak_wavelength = 4090.5 angstrom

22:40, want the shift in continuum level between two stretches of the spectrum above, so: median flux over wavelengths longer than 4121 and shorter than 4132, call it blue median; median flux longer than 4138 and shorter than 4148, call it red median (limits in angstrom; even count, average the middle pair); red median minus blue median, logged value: 0.3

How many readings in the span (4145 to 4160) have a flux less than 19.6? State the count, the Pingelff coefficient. 10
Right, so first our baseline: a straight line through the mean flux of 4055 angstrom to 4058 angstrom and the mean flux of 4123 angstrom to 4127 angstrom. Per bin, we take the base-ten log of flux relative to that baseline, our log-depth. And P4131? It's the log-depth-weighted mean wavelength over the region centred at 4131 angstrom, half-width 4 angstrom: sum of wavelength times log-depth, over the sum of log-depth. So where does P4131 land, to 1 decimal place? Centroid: 4130.6 angstrom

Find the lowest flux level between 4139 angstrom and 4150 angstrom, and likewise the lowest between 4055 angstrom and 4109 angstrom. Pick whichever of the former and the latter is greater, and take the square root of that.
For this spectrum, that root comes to 4.26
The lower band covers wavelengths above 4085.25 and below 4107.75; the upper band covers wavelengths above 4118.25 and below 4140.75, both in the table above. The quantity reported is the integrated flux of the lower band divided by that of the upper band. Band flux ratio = 1.07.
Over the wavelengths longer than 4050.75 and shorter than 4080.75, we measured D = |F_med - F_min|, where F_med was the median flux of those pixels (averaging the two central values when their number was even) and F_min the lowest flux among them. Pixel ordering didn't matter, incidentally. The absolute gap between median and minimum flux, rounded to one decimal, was 1.3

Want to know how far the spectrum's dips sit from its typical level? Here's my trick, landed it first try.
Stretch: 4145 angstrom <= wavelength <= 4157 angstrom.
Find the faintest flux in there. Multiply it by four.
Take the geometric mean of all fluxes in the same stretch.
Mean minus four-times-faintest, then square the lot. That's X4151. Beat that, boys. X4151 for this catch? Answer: 2632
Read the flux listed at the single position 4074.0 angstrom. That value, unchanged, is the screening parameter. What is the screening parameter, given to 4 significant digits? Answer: 19.33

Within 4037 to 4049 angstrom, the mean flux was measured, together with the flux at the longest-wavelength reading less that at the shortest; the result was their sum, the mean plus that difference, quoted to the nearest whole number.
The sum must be 21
